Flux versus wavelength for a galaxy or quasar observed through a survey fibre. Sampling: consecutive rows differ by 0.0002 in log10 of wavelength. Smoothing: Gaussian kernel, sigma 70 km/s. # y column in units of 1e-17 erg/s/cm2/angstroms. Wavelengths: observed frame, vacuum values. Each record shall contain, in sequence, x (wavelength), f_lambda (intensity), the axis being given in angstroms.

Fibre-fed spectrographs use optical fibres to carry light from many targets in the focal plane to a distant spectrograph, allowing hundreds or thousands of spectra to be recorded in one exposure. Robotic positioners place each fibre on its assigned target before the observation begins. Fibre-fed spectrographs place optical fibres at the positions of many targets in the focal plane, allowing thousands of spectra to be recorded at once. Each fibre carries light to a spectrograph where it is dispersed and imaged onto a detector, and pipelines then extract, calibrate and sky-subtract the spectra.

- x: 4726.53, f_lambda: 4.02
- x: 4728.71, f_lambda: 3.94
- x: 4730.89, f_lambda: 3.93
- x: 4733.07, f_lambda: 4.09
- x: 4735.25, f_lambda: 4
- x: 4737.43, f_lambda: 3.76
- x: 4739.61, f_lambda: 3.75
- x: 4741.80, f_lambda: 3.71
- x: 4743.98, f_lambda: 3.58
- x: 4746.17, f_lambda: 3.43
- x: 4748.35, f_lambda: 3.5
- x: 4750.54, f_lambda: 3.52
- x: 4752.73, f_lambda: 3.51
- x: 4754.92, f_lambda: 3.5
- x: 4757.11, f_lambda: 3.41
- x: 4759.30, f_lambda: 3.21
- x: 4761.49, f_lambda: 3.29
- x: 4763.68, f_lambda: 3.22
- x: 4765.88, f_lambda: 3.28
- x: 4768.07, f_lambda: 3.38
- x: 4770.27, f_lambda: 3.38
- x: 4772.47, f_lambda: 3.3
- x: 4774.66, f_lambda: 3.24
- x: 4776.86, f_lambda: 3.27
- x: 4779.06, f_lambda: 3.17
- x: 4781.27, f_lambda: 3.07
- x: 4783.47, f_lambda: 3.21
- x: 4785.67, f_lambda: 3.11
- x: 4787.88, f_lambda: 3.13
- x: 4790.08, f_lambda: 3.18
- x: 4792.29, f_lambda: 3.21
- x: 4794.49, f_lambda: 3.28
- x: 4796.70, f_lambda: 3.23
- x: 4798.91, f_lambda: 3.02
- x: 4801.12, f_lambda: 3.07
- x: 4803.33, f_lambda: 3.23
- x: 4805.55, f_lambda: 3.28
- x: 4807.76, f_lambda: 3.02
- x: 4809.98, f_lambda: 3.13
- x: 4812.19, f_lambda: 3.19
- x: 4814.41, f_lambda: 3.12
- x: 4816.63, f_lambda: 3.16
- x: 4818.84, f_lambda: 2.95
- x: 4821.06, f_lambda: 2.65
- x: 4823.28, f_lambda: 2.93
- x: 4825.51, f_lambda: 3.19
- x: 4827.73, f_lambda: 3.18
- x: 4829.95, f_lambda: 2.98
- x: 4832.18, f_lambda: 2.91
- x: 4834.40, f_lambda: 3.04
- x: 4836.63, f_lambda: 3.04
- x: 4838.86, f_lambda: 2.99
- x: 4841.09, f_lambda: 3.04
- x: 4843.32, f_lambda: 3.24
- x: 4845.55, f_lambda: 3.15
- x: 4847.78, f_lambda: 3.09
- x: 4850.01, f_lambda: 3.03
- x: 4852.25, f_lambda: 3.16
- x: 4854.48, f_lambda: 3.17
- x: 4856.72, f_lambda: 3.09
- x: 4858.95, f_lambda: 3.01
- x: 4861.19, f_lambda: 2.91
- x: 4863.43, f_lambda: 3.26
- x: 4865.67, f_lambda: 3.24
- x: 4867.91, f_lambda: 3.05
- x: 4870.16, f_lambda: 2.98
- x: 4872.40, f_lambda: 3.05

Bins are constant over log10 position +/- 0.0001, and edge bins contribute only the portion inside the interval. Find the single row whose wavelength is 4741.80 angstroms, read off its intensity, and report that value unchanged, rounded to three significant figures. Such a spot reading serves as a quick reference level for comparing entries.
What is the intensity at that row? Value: 3.71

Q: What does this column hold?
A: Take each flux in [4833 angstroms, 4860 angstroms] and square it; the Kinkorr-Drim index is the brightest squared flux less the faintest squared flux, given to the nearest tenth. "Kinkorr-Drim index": 1.6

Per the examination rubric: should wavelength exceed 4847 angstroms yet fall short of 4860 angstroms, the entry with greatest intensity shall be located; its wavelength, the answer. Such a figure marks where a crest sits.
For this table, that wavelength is 4854.48 angstroms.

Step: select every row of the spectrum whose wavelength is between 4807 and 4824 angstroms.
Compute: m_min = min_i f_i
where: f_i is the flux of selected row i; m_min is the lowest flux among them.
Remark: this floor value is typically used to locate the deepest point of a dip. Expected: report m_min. 2.65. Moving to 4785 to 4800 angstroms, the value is 3.02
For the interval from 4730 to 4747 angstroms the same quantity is 3.43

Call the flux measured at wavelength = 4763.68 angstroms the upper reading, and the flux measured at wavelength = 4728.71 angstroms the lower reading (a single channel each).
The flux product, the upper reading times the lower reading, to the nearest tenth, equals 12.7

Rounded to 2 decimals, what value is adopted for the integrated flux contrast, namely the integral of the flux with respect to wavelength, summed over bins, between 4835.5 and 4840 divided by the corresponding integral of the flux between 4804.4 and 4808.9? 0.96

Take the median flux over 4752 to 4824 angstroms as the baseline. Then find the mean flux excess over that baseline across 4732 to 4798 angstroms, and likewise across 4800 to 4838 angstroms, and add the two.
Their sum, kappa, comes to 0.0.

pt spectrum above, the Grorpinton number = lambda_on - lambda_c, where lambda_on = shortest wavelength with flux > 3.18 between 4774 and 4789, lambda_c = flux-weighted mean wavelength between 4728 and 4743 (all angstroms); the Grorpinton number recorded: 39.5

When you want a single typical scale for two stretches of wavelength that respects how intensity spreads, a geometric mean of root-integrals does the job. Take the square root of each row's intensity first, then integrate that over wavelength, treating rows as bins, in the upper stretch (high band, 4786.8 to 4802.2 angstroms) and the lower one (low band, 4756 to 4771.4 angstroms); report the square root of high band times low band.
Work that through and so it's 27.70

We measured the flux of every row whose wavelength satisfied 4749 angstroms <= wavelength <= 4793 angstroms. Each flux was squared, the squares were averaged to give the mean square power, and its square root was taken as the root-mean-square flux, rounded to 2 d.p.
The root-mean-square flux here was 3.28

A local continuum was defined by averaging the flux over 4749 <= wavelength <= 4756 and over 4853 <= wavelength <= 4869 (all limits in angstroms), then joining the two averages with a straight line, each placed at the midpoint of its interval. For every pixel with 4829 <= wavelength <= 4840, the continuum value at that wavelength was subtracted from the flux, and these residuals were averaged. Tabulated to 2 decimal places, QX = -0.21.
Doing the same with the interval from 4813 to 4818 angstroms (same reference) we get -0.14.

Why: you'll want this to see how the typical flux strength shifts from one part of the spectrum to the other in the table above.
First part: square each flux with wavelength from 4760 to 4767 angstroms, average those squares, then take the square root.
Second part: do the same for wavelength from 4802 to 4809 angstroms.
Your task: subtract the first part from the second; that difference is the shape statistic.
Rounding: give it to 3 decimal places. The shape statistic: -0.085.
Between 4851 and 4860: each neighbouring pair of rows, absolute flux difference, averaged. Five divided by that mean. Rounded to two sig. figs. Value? 88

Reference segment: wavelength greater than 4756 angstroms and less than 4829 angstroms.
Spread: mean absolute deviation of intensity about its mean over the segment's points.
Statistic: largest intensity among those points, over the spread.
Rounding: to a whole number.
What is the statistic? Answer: 33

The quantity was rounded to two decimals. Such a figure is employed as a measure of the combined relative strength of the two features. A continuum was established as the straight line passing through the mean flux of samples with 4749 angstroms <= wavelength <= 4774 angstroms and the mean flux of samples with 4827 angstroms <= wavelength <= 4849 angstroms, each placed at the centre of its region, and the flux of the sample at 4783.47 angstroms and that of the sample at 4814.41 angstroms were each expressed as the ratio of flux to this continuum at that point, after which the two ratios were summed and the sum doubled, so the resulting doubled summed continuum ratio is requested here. 3.94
